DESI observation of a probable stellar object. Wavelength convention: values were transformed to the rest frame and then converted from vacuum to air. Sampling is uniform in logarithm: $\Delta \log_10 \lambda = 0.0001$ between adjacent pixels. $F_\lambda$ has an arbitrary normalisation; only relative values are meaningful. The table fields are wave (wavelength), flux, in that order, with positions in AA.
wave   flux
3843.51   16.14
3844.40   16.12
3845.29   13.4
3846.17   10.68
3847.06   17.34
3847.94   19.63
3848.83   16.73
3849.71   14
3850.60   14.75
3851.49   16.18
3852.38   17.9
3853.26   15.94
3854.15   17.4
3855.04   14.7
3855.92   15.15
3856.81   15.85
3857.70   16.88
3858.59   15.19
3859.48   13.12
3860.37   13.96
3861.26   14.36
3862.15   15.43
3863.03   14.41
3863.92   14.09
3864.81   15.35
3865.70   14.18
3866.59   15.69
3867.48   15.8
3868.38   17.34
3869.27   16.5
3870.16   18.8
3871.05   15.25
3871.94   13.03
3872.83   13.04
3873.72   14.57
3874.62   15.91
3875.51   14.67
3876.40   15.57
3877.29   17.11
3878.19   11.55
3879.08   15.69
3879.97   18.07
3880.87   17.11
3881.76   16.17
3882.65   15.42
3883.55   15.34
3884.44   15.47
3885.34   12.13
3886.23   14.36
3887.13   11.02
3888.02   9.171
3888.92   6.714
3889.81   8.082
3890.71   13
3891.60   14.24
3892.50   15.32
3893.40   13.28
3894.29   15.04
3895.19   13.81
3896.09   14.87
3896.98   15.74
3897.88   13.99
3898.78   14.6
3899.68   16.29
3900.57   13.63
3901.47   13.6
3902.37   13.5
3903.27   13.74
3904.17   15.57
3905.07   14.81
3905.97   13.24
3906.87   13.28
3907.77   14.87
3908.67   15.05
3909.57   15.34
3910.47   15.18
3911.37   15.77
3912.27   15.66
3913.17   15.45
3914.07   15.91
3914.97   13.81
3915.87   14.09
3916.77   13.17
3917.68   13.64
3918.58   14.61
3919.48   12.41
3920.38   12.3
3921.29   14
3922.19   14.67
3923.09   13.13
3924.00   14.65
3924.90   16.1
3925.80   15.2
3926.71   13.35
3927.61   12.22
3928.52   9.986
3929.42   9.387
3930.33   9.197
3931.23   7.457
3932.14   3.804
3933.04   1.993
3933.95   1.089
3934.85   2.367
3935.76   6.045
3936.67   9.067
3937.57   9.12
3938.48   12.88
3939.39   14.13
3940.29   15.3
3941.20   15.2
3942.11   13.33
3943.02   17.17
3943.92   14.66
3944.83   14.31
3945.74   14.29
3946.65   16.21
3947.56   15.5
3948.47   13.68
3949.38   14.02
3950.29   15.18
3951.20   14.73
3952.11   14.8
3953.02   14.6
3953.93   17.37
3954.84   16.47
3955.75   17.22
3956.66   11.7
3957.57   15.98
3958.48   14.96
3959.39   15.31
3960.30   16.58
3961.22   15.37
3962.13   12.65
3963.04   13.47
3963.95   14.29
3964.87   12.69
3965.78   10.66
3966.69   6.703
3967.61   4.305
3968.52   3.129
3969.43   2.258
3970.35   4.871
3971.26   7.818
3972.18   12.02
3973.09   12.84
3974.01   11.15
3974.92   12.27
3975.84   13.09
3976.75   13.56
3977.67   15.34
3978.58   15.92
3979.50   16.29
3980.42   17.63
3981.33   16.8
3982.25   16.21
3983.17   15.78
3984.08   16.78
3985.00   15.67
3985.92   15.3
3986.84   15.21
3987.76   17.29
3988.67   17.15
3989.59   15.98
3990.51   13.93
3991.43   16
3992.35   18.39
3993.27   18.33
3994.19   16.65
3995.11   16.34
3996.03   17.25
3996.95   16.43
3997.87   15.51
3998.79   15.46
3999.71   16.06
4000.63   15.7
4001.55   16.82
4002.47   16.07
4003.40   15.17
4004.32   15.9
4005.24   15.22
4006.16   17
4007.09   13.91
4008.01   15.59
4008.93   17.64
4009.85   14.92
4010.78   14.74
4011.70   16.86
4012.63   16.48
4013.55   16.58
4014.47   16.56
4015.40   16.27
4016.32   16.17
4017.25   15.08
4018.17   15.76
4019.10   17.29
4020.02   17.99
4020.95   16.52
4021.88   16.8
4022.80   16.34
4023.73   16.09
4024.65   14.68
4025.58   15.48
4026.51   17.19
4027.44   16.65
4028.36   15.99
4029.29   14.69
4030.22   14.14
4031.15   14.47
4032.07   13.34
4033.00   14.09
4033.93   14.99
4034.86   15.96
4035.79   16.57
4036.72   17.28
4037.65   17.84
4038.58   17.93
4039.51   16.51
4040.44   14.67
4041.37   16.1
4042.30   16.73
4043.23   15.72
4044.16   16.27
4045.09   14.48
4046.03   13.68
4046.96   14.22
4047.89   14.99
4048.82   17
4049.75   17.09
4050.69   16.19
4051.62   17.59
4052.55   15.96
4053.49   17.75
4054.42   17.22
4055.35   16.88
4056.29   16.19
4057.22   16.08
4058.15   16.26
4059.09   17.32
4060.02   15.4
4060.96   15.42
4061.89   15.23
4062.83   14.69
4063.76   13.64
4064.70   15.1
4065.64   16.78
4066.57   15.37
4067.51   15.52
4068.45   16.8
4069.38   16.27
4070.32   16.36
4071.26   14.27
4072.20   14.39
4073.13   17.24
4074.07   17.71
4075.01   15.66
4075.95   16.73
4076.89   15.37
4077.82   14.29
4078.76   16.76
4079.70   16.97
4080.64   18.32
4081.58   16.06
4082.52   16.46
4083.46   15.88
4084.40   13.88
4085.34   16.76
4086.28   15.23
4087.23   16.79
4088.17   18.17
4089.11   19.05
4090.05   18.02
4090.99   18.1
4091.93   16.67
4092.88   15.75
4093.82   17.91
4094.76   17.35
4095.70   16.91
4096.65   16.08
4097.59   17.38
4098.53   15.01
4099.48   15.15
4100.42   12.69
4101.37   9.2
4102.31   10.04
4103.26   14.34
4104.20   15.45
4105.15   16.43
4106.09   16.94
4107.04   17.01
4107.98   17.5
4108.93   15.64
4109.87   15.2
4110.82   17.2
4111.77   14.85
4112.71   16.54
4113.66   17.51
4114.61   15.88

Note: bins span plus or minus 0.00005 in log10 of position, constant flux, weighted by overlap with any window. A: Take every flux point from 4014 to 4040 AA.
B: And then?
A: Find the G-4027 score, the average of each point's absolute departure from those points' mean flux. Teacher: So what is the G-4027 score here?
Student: 0.97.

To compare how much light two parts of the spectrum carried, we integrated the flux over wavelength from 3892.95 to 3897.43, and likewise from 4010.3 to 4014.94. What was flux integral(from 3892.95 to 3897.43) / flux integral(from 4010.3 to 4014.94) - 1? -0.13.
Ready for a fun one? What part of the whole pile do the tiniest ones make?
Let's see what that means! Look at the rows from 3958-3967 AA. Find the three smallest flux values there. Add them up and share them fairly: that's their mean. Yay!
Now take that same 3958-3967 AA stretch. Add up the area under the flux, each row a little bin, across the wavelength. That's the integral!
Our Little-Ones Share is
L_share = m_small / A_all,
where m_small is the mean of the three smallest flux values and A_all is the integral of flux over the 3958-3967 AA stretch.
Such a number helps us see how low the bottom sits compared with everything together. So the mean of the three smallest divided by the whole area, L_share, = 0.083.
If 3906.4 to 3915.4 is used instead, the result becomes 0.103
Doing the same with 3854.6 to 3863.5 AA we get 0.104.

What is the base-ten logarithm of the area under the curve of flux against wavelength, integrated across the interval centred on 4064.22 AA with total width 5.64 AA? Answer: 1.93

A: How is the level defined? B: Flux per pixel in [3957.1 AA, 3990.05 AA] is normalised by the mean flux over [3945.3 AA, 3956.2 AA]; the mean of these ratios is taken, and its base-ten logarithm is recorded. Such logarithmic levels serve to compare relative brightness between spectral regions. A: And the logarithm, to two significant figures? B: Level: -0.067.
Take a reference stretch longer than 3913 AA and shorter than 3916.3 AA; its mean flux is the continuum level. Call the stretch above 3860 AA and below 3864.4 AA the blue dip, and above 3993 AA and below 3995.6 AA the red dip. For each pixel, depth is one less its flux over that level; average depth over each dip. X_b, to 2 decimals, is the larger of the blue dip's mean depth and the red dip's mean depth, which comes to 0.02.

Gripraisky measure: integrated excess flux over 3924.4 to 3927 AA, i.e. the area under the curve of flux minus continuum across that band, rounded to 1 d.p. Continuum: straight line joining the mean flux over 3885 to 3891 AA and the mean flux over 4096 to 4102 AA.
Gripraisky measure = 9.8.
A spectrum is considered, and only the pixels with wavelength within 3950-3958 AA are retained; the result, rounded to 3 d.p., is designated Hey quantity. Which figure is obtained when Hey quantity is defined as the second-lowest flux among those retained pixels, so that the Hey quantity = 14.600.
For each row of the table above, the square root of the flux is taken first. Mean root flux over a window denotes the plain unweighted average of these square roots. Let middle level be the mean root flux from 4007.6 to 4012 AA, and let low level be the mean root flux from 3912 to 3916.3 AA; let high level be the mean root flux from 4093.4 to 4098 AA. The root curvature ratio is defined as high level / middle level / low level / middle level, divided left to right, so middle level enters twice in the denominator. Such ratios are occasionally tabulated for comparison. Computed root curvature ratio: 0.067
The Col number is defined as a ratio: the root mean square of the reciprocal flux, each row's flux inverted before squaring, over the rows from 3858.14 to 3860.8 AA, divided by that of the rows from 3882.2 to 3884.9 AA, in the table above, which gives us 1.10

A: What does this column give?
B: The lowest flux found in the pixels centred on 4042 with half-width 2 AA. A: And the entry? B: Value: 14.67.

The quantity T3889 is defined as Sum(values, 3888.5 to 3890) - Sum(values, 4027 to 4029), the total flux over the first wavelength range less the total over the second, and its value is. -18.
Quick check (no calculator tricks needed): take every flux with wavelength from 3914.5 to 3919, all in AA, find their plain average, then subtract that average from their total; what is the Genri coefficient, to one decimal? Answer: 55.5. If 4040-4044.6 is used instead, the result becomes 63.6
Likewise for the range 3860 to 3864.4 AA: 57.8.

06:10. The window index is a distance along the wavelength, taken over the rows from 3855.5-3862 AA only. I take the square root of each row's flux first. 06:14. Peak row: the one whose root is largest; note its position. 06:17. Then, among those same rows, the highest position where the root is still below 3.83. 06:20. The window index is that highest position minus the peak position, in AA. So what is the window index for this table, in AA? 3.6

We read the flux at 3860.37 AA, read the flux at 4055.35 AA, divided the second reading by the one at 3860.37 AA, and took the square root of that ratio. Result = 1.10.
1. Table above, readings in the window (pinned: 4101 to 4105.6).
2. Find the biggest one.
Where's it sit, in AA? 4105.15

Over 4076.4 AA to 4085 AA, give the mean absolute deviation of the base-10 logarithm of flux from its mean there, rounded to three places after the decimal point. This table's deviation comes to 0.028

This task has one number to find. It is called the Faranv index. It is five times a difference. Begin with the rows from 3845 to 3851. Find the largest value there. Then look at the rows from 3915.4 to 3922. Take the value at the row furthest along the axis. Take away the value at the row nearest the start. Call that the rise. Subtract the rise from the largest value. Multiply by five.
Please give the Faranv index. 99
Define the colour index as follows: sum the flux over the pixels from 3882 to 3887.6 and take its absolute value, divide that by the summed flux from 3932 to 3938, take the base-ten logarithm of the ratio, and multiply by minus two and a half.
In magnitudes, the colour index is -1.0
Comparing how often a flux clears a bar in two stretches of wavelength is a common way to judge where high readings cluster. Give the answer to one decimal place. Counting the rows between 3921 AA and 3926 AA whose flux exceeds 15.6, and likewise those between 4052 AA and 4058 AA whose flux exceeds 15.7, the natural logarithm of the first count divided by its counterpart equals -1.8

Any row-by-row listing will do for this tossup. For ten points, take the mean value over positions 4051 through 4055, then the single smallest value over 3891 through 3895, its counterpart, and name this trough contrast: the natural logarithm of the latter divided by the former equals -0.25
